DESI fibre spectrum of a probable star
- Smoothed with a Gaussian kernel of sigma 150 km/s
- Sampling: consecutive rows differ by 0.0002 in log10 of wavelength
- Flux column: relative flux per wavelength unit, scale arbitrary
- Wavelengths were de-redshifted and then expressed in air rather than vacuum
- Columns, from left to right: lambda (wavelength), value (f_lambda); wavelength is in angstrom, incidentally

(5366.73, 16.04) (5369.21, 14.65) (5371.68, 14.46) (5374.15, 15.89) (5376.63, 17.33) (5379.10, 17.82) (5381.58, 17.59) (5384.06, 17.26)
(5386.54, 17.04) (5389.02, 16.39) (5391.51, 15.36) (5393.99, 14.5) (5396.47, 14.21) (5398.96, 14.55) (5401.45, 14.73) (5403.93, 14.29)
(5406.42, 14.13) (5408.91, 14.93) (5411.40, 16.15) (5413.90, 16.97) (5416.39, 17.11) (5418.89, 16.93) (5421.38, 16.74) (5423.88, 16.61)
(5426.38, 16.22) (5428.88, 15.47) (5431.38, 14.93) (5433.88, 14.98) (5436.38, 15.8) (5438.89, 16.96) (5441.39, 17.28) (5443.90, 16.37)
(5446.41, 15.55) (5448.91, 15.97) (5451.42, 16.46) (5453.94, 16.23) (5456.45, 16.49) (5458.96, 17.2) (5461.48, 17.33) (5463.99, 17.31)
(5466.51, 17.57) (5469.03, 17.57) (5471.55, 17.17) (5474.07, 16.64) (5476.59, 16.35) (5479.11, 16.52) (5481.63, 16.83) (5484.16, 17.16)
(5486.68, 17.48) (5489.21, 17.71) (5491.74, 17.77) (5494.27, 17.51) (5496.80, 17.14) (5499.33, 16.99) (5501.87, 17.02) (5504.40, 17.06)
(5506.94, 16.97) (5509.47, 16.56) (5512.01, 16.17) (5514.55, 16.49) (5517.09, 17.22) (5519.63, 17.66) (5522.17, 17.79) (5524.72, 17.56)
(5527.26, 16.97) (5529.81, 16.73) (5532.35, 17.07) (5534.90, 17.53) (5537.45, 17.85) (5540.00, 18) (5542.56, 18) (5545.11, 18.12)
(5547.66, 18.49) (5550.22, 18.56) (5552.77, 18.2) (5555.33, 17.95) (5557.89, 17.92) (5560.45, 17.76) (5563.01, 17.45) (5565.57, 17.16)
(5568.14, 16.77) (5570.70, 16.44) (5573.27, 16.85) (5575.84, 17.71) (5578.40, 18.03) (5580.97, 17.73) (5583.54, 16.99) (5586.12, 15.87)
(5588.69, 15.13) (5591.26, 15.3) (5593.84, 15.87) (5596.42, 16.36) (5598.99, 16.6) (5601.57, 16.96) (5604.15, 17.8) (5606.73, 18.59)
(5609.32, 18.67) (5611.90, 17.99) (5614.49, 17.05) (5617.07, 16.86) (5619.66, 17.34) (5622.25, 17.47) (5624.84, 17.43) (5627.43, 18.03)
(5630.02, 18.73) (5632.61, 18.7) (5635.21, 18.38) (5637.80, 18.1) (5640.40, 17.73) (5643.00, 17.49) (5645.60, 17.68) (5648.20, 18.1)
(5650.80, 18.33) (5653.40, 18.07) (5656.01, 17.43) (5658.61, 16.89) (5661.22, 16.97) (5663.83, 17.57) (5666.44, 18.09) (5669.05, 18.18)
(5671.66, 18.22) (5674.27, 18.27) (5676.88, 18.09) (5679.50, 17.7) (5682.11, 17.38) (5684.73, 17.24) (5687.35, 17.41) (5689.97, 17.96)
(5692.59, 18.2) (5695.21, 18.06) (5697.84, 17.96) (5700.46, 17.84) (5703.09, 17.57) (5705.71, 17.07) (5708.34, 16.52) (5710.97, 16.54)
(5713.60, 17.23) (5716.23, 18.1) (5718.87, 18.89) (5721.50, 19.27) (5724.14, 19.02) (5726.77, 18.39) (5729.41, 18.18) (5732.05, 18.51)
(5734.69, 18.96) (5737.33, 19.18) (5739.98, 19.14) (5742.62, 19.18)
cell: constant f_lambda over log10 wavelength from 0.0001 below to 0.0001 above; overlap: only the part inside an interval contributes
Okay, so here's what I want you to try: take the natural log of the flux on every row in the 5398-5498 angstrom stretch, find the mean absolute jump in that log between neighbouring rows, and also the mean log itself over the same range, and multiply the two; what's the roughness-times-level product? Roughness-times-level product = 0.070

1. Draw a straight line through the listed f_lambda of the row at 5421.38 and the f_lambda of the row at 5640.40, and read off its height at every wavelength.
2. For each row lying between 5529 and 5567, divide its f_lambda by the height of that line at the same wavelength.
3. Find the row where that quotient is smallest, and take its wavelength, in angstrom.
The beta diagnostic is 5529.81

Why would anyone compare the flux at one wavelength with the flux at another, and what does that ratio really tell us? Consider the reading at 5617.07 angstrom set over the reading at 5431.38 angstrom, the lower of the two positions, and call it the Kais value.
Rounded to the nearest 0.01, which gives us 1.13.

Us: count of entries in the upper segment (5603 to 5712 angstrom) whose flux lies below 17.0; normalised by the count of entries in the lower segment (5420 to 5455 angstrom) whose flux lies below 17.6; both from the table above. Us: 0.36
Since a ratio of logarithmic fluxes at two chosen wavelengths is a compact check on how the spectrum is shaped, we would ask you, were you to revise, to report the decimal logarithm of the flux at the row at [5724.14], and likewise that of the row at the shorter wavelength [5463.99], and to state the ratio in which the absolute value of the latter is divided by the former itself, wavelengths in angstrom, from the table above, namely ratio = 0.968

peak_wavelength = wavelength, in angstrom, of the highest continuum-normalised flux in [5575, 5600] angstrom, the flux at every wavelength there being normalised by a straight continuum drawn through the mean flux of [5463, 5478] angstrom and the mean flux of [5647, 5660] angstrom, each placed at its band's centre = 5578.40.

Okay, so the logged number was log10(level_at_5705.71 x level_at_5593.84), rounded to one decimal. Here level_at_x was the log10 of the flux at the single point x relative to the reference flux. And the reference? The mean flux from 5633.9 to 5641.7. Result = -2.9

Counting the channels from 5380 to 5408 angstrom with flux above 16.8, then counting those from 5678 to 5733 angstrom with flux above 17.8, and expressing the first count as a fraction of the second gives 0.25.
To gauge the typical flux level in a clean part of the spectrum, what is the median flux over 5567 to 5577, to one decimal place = 16.8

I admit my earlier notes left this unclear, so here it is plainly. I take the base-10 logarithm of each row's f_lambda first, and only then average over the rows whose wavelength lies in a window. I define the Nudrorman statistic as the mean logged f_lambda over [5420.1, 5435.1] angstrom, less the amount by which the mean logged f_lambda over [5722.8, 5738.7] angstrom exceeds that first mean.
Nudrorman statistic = 1.13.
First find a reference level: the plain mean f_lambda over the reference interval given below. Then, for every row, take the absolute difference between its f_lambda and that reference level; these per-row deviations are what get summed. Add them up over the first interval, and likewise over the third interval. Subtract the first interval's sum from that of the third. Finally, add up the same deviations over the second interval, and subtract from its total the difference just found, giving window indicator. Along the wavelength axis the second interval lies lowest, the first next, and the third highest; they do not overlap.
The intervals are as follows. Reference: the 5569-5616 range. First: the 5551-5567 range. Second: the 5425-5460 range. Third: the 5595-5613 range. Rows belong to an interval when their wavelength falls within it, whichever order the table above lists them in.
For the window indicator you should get 11.3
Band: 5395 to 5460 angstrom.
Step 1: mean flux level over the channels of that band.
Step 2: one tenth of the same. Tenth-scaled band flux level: 1.589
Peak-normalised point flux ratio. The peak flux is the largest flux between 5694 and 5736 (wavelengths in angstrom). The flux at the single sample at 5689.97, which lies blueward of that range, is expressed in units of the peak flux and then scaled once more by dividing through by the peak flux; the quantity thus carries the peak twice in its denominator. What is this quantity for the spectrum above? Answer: 0.048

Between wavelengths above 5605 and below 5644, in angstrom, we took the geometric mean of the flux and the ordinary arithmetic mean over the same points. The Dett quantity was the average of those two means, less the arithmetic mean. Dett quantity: -0.005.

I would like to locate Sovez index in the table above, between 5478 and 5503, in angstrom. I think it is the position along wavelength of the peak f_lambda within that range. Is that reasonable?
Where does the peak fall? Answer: 5491.74 angstrom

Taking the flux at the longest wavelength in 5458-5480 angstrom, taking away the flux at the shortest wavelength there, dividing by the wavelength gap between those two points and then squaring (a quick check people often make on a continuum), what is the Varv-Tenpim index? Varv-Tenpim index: 0.0011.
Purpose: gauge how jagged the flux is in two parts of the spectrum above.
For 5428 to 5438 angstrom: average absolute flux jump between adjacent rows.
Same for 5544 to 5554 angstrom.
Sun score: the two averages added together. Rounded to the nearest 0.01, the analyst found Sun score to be 0.74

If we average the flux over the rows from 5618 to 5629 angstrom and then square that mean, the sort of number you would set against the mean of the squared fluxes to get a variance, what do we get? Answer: 309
